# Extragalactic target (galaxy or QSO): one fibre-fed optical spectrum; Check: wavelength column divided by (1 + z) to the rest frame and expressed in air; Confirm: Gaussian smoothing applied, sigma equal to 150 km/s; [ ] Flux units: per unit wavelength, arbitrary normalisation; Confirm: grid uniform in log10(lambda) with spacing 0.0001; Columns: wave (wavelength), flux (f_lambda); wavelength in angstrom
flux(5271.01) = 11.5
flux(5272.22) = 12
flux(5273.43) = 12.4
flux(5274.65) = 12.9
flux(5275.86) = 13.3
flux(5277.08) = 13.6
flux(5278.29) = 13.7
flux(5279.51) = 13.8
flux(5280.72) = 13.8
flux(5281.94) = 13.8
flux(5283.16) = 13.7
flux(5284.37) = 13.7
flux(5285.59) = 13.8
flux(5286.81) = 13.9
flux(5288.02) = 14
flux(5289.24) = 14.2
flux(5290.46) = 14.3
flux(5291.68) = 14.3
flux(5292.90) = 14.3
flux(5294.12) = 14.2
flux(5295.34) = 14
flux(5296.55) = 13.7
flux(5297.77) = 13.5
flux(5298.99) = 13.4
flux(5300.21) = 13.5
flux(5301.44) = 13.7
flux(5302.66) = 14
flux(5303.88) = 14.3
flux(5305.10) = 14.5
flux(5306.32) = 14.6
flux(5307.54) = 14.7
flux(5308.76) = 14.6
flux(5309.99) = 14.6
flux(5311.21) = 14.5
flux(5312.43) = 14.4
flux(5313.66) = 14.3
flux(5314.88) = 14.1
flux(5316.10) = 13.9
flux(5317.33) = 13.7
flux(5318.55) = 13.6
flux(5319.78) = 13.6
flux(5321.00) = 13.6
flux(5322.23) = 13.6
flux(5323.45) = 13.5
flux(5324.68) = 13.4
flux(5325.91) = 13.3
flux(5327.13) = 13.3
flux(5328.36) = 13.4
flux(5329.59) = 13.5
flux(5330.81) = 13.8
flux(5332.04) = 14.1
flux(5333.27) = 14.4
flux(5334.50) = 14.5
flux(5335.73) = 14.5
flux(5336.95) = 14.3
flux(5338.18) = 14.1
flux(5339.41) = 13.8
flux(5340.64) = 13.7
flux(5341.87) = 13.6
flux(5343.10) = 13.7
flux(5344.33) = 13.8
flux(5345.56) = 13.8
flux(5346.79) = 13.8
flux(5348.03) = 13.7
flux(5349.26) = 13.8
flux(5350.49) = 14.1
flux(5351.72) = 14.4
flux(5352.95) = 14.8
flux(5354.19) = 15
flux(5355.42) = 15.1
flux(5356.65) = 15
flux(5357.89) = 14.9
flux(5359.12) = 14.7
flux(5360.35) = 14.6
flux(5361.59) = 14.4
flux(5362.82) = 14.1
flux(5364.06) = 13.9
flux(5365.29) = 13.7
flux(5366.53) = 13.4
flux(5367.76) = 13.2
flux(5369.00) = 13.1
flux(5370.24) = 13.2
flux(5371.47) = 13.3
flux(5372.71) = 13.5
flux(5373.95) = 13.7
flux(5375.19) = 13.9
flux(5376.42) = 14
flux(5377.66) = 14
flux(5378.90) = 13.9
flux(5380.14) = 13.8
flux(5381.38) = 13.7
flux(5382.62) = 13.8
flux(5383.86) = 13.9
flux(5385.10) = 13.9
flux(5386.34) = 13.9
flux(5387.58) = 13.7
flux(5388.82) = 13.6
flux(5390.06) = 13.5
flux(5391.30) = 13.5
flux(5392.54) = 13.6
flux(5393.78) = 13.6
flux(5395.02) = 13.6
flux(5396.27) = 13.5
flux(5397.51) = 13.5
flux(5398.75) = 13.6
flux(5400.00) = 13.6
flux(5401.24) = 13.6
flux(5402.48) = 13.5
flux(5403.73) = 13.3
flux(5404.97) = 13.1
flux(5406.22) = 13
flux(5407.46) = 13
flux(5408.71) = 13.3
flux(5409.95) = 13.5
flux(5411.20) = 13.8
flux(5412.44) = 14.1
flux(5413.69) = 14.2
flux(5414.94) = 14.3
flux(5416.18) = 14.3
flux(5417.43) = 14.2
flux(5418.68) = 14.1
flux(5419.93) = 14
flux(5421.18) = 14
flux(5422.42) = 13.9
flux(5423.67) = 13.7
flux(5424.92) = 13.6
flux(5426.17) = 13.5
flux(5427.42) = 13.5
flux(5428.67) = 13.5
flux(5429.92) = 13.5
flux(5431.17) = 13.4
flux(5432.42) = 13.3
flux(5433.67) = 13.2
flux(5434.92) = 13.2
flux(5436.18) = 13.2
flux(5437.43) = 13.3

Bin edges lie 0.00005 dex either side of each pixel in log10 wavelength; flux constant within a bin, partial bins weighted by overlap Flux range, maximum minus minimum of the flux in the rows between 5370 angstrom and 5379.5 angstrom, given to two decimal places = 0.80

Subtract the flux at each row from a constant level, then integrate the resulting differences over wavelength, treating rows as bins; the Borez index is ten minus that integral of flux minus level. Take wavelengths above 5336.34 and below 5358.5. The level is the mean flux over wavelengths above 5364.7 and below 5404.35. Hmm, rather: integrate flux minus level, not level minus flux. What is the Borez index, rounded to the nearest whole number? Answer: -3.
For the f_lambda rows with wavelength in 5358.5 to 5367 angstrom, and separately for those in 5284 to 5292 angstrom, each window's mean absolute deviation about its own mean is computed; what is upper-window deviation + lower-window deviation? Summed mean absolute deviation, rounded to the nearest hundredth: 0.59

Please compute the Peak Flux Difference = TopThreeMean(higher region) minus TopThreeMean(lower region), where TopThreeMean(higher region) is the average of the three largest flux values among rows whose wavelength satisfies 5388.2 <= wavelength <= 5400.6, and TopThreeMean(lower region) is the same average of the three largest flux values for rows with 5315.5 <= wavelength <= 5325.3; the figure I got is -0.13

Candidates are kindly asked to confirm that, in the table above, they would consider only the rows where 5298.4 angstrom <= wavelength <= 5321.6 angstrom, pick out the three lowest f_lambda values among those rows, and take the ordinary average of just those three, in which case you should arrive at 13.5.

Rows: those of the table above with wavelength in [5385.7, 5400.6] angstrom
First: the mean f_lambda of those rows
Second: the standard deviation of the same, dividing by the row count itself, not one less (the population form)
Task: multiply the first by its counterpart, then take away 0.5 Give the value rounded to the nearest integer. 1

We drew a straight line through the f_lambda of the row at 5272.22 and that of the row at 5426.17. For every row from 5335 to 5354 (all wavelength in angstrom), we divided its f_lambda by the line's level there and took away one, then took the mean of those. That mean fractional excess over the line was 0.10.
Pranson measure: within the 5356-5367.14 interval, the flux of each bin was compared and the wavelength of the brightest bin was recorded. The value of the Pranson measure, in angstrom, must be 5356.65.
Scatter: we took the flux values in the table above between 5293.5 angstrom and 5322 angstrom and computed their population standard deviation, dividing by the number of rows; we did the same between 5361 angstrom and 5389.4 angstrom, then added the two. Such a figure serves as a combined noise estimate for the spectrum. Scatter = 0.73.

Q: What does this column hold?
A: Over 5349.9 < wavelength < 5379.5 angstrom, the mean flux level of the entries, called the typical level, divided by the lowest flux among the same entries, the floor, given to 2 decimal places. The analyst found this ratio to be 1.07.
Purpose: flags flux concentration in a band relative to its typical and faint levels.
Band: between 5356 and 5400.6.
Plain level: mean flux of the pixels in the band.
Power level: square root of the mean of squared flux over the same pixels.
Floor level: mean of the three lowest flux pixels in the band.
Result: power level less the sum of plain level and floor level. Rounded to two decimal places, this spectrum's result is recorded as -13.16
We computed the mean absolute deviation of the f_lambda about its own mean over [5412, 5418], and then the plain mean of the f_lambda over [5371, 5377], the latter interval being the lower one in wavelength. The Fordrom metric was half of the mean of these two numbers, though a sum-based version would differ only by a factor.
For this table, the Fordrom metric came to 3.44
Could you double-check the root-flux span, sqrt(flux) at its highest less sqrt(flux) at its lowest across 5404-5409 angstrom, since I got 0.041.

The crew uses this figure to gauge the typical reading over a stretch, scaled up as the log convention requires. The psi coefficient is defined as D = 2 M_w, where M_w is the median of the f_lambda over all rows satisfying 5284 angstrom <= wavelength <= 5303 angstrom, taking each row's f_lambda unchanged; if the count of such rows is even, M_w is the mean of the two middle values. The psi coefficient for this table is 27.9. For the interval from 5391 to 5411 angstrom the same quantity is 27.0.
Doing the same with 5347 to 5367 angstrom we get 28.8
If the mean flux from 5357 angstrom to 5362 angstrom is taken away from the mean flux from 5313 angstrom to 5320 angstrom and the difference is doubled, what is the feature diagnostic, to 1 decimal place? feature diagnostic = -1.6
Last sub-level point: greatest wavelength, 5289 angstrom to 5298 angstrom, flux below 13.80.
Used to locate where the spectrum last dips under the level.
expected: 5297.77 angstrom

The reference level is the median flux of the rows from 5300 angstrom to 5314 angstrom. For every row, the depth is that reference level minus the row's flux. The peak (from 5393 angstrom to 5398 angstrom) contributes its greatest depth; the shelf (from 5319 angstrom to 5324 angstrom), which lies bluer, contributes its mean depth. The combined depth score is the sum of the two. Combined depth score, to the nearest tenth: 1.8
